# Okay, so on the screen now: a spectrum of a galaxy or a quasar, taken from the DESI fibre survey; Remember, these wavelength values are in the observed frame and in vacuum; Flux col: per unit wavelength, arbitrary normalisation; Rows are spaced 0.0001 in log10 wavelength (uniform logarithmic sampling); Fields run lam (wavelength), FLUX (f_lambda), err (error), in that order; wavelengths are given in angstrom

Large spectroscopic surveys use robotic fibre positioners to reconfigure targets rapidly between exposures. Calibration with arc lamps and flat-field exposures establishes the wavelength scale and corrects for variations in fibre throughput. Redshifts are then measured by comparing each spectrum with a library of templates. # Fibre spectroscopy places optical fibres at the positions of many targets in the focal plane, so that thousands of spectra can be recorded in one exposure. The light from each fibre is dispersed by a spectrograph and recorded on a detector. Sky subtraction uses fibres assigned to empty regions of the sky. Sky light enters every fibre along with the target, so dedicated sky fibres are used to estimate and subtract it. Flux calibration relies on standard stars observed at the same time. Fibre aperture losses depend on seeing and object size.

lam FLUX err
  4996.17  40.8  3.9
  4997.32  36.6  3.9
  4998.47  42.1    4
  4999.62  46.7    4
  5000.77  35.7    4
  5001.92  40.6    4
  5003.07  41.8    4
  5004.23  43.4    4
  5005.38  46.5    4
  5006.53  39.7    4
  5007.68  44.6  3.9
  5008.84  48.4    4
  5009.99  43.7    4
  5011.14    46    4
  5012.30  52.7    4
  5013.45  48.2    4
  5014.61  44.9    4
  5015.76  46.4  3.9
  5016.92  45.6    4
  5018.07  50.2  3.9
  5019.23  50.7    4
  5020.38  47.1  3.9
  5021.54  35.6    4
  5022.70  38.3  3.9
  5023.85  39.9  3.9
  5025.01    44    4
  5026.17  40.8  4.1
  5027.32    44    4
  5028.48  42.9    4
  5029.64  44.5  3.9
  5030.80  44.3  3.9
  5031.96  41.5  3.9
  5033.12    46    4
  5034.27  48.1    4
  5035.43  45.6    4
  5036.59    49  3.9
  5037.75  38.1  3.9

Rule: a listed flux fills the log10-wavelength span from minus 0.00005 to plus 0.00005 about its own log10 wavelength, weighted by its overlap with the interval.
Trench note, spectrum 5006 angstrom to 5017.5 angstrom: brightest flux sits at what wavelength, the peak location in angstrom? 5012.30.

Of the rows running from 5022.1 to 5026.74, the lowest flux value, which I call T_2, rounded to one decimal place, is 38.3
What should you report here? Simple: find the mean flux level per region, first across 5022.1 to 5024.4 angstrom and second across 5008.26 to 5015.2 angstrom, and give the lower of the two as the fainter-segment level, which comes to 39.1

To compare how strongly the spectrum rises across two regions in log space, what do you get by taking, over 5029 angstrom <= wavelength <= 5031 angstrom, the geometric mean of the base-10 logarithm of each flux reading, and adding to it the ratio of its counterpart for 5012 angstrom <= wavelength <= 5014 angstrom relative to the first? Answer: 2.68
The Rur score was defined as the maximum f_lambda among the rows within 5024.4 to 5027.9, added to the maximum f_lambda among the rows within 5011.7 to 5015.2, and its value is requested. 97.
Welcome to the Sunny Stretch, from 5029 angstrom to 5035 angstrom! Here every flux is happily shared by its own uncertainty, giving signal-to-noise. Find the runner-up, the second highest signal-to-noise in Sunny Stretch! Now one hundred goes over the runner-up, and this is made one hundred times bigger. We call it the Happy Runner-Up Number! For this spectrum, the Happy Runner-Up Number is 870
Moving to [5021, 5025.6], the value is 977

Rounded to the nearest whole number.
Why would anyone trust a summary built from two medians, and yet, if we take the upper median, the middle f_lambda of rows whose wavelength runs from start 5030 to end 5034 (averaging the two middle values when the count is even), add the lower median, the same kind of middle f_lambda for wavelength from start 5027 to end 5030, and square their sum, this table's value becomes 7797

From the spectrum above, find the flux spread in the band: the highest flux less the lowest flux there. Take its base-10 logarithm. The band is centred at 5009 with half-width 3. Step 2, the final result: 0.94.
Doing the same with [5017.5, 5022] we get 1.18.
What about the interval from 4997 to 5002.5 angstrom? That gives 1.04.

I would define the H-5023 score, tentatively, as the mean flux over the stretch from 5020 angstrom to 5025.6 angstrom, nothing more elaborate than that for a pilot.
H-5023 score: 41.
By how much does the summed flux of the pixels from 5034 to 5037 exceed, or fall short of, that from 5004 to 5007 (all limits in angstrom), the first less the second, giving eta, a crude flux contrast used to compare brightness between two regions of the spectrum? 13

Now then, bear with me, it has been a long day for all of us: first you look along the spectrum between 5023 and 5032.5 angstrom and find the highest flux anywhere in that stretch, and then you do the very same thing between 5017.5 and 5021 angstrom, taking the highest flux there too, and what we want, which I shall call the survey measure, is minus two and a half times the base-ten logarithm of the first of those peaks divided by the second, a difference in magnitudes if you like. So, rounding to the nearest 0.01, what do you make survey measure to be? 0.14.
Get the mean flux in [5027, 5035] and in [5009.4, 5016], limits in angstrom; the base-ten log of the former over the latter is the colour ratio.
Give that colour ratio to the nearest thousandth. -0.024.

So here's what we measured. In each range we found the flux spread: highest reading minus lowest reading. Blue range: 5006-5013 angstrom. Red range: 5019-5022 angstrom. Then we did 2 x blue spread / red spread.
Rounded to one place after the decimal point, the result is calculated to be 1.7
